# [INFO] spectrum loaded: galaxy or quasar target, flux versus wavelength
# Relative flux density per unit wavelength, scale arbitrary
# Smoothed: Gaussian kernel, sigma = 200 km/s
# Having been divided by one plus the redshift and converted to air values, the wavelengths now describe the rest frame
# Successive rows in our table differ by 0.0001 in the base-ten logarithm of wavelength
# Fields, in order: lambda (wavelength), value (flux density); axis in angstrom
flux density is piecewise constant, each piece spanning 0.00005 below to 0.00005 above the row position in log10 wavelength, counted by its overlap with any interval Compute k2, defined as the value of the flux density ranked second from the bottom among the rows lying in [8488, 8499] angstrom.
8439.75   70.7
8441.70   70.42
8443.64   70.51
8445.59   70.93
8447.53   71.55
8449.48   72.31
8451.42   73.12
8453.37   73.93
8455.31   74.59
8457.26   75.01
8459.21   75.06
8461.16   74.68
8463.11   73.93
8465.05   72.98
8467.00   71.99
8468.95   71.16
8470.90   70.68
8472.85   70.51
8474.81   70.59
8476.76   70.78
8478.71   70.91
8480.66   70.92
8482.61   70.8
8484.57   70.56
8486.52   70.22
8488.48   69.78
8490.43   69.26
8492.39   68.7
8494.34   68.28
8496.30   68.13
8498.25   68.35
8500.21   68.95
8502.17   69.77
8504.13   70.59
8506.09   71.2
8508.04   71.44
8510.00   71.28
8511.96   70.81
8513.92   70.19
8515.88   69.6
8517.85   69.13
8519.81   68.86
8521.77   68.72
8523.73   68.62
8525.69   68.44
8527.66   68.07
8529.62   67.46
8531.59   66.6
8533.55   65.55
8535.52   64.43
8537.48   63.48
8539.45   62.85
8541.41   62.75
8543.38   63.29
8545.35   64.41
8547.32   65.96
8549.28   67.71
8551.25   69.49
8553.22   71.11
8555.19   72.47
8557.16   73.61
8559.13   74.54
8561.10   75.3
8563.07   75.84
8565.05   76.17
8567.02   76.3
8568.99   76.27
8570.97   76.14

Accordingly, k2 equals 68.28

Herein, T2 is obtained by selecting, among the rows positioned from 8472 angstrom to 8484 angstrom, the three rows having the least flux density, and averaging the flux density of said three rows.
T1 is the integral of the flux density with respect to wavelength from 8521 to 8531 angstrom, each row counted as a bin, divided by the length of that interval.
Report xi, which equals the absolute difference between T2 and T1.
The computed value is 2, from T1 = 68.2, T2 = 70.6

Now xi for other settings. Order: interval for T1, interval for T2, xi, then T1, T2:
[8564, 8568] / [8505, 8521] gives 7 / 76.1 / 69.2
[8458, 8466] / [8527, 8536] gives 9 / 74.2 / 65.5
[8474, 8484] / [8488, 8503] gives 3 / 70.8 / 68.3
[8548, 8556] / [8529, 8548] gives 7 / 70.0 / 63.0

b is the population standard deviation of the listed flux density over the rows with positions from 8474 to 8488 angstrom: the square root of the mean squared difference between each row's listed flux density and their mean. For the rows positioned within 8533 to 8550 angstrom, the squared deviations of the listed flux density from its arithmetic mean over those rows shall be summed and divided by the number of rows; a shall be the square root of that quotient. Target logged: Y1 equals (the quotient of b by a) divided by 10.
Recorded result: 0.01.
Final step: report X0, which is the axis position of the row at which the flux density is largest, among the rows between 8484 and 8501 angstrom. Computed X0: 8484.57 angstrom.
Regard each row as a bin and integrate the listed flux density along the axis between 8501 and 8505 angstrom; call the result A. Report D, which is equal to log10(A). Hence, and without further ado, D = 2.447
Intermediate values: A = 280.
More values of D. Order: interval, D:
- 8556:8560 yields 2.471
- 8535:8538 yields 2.284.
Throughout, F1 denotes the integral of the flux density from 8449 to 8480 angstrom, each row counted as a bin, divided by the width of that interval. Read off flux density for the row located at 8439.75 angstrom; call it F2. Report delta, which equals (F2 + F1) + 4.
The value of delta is 147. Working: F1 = 73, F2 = 70.7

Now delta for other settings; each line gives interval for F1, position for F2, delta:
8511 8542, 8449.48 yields 144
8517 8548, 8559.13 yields 145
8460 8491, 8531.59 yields 142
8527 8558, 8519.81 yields 140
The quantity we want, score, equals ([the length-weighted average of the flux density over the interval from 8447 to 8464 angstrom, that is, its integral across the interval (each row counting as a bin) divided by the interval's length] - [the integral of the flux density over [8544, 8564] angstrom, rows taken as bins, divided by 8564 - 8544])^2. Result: 9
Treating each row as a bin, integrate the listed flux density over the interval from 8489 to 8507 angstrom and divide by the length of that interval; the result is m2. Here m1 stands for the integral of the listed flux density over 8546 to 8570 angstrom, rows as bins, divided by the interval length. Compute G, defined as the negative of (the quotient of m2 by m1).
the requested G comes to -0.95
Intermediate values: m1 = 73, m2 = 69.3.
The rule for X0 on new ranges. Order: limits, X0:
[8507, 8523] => 8508.04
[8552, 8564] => 8563.07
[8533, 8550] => 8549.28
